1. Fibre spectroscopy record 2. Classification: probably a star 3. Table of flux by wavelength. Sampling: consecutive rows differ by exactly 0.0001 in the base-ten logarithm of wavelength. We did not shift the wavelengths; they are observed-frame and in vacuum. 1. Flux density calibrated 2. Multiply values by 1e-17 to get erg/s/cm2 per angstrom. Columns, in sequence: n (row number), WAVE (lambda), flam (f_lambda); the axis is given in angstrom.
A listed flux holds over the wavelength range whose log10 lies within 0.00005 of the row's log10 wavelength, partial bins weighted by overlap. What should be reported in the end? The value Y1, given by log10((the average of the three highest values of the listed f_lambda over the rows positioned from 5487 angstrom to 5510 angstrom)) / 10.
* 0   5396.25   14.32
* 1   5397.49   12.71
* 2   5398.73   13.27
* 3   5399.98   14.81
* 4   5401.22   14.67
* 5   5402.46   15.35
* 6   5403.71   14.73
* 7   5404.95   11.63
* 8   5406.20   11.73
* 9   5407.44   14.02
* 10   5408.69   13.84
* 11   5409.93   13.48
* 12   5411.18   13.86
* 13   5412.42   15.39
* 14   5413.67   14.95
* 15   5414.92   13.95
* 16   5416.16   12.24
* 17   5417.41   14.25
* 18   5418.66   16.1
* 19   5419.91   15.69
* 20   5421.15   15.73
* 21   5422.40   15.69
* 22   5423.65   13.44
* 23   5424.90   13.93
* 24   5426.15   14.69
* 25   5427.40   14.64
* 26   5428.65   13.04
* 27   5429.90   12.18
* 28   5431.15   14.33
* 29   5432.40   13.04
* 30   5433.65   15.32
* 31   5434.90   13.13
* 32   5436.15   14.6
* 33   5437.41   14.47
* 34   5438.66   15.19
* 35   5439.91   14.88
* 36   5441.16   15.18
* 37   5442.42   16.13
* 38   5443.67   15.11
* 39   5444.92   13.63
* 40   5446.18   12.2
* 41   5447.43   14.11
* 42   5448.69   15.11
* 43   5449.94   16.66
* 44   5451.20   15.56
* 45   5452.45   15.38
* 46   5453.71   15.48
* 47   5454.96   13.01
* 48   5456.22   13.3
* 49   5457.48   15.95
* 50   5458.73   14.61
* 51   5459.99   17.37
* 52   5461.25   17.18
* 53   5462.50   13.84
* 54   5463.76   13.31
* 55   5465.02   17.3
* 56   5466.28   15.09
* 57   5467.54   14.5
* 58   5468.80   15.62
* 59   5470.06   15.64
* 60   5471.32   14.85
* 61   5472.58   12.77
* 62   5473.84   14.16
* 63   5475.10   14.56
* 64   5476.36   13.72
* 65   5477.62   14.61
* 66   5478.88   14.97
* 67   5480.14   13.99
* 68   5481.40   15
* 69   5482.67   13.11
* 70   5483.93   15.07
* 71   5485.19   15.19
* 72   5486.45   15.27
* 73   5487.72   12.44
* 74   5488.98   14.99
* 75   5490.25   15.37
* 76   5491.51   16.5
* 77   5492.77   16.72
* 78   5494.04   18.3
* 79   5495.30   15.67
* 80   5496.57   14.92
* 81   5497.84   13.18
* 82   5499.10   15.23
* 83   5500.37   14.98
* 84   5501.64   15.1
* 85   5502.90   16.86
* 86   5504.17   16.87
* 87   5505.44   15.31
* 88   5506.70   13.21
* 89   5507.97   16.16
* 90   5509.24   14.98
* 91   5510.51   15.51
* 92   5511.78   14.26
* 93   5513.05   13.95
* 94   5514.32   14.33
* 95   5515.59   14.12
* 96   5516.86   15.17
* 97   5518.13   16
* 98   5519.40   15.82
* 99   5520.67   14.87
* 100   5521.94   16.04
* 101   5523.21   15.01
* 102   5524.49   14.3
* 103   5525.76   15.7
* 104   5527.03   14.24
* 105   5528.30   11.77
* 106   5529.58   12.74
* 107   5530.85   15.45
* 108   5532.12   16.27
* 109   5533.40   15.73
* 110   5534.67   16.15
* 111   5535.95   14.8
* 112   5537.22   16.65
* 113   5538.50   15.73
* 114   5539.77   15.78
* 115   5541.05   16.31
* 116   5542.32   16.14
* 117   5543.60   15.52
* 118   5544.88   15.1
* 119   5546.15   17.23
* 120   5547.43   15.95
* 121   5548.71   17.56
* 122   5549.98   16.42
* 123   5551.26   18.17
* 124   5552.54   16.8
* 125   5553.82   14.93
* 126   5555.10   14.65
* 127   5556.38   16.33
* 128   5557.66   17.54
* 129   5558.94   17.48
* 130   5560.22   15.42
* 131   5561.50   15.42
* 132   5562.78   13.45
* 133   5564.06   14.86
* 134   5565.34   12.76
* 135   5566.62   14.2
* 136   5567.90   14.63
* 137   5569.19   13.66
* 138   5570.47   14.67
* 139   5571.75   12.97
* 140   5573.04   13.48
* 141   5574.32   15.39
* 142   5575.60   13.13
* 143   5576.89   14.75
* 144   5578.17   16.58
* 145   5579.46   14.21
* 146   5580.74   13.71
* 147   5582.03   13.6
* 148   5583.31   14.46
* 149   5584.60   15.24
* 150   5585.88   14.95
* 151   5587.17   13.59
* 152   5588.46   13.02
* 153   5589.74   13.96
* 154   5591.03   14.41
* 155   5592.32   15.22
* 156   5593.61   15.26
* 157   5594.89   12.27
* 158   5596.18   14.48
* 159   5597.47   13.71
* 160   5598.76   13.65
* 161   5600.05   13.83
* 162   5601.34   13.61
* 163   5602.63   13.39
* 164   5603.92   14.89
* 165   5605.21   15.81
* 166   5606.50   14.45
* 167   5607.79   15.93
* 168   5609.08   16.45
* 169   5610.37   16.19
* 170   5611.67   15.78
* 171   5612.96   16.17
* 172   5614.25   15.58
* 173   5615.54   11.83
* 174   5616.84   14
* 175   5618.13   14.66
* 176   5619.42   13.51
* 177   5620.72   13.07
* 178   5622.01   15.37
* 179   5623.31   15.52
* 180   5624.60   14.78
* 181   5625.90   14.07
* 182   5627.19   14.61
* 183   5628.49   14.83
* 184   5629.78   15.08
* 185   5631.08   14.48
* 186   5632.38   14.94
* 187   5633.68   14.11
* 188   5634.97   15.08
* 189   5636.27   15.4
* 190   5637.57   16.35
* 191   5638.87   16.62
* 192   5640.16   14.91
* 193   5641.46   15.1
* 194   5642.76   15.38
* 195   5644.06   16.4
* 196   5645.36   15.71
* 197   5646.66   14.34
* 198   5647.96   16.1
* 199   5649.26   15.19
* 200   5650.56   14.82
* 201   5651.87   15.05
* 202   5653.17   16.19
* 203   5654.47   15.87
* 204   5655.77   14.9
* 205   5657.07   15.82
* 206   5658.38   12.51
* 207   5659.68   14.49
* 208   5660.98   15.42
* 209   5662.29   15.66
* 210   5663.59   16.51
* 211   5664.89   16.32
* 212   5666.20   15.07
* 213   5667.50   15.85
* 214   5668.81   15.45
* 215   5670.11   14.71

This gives 0.124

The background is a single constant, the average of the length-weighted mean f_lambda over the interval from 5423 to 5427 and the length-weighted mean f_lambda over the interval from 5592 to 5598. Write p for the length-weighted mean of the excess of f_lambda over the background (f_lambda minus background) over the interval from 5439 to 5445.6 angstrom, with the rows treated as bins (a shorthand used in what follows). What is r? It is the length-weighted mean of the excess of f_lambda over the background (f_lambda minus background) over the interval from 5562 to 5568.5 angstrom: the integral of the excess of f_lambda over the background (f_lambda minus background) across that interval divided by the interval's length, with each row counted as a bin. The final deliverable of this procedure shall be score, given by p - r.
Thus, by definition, 1.0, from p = 0.9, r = -0.09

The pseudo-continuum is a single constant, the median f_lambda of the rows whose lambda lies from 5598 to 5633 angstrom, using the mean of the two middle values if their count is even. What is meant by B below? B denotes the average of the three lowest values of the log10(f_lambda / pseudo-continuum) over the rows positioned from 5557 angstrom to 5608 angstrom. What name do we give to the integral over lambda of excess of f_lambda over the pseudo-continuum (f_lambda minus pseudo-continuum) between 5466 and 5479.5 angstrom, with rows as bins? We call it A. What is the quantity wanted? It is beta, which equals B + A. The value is -3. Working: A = -3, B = -0.067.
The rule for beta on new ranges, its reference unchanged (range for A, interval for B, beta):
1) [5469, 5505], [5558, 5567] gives 8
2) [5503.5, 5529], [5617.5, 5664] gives 2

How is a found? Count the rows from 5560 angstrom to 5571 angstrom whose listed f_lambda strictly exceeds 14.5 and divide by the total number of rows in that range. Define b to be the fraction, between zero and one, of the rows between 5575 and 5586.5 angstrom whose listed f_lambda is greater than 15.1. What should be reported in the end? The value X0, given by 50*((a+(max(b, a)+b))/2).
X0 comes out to 33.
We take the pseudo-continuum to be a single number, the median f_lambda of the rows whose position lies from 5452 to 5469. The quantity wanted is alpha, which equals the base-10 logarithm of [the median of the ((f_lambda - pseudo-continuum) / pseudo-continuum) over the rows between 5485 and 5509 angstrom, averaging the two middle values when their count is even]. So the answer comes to -2.6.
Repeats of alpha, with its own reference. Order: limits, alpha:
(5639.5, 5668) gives -2.0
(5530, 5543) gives -1.3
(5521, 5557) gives -1.5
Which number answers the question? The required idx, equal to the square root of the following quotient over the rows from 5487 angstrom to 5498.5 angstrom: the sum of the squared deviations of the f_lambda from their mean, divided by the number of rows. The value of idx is 1.7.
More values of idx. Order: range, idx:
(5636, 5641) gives 0.7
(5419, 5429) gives 1.0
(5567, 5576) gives 0.8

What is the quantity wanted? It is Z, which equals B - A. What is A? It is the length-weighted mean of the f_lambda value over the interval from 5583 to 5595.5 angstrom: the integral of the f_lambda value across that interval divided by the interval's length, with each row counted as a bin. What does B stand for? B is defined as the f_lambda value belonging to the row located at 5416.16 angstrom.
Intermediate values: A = 14.2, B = 12.24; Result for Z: -2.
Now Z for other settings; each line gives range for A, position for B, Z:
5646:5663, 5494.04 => 3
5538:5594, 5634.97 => 0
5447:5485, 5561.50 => 1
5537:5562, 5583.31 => -2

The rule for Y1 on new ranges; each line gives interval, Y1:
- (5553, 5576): 0.123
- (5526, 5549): 0.123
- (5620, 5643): 0.121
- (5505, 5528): 0.121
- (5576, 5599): 0.120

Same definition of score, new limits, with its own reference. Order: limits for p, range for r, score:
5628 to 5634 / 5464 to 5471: -0.7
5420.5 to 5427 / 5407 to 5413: 0.6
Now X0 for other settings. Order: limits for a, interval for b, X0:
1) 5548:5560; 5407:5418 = 53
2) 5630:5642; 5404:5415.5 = 42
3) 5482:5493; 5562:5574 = 39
